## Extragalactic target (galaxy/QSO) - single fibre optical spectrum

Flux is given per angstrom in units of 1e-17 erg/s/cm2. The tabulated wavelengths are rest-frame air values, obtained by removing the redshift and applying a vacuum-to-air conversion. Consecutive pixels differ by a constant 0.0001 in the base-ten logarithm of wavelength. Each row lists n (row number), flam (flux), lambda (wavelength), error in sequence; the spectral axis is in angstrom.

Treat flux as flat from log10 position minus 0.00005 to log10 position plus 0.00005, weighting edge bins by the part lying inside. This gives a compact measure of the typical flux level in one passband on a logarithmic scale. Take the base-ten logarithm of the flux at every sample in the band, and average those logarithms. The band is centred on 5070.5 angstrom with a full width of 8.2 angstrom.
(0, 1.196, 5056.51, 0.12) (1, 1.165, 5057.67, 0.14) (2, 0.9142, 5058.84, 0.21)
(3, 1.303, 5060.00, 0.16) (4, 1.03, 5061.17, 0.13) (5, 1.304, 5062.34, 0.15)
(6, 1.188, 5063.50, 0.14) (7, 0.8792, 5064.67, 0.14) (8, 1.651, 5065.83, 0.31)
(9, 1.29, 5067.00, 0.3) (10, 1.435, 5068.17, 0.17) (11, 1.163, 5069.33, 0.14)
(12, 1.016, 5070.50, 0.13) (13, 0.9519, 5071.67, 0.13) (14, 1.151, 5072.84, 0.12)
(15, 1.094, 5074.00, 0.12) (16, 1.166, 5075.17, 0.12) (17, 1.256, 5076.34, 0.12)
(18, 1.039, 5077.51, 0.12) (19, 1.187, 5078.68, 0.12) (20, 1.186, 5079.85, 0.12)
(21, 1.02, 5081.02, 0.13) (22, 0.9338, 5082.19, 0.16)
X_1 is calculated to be 0.060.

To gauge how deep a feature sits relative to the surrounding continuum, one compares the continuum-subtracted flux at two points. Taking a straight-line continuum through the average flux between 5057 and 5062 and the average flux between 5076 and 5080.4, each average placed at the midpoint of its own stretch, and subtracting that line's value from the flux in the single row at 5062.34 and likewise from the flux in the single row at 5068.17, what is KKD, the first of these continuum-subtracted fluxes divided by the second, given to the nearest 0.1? 0.6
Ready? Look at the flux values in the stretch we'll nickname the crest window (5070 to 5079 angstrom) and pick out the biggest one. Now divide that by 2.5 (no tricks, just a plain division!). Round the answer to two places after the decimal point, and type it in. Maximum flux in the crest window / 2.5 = 0.50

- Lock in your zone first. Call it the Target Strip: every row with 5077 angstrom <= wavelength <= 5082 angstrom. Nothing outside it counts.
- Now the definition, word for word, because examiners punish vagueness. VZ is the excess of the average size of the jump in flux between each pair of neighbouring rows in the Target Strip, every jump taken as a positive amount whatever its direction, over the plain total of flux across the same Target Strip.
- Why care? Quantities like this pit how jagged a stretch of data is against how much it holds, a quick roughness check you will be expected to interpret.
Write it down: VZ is -4.3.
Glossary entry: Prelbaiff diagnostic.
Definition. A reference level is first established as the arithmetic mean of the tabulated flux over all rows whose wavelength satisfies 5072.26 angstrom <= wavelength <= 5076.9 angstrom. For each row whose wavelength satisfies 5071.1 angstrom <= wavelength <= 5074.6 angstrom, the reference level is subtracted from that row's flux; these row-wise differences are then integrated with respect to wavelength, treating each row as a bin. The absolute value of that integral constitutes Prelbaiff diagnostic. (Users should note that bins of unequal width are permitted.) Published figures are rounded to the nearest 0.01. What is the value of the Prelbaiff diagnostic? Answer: 0.35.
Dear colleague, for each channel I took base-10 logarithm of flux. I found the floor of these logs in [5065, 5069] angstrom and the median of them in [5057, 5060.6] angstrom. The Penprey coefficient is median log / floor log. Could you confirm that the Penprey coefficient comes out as 0.6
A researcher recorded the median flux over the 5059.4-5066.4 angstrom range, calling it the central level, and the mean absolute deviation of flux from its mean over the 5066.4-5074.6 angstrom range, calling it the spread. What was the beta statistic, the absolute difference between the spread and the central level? 1.13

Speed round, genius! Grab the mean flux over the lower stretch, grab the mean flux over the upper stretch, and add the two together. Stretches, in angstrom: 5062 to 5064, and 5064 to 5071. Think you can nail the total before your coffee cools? 2.49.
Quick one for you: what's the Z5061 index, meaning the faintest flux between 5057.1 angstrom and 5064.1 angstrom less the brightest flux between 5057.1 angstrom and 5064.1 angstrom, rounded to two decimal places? -0.39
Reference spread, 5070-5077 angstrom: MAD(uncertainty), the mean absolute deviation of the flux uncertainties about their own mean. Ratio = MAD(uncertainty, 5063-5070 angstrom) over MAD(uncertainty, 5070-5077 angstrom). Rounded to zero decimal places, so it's 16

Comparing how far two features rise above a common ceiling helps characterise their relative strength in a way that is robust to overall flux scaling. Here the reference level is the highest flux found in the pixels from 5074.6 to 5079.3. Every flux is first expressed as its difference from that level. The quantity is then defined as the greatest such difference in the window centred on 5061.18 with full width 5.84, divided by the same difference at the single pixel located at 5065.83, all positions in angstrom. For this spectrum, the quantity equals 0.12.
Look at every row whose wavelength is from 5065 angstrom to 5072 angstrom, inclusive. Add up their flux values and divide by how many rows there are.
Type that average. 1.25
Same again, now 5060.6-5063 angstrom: 1.17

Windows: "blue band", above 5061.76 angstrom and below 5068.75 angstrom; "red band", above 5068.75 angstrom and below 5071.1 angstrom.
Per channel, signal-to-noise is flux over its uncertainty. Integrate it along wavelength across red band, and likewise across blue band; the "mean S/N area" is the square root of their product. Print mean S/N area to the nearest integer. 30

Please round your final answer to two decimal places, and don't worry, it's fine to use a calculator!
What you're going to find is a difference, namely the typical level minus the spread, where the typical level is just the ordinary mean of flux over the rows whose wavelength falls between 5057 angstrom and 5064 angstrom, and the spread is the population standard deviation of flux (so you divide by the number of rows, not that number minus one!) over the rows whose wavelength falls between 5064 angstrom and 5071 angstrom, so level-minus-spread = 0.89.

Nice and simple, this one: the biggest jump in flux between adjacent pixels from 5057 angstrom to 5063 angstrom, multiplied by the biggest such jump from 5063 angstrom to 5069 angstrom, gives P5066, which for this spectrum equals 0.30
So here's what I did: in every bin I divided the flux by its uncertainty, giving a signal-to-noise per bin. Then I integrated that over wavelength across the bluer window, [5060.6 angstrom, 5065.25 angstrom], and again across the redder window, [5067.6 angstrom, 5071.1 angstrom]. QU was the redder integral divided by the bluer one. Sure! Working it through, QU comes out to 0.8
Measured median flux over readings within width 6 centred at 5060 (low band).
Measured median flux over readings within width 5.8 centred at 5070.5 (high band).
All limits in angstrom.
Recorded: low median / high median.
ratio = 1.012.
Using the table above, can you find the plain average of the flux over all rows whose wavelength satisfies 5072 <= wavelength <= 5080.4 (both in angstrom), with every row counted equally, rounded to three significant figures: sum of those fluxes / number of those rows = 1.15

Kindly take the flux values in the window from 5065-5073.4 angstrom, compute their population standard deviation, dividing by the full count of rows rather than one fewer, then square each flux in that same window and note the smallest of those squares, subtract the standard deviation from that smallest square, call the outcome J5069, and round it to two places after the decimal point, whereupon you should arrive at 0.68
